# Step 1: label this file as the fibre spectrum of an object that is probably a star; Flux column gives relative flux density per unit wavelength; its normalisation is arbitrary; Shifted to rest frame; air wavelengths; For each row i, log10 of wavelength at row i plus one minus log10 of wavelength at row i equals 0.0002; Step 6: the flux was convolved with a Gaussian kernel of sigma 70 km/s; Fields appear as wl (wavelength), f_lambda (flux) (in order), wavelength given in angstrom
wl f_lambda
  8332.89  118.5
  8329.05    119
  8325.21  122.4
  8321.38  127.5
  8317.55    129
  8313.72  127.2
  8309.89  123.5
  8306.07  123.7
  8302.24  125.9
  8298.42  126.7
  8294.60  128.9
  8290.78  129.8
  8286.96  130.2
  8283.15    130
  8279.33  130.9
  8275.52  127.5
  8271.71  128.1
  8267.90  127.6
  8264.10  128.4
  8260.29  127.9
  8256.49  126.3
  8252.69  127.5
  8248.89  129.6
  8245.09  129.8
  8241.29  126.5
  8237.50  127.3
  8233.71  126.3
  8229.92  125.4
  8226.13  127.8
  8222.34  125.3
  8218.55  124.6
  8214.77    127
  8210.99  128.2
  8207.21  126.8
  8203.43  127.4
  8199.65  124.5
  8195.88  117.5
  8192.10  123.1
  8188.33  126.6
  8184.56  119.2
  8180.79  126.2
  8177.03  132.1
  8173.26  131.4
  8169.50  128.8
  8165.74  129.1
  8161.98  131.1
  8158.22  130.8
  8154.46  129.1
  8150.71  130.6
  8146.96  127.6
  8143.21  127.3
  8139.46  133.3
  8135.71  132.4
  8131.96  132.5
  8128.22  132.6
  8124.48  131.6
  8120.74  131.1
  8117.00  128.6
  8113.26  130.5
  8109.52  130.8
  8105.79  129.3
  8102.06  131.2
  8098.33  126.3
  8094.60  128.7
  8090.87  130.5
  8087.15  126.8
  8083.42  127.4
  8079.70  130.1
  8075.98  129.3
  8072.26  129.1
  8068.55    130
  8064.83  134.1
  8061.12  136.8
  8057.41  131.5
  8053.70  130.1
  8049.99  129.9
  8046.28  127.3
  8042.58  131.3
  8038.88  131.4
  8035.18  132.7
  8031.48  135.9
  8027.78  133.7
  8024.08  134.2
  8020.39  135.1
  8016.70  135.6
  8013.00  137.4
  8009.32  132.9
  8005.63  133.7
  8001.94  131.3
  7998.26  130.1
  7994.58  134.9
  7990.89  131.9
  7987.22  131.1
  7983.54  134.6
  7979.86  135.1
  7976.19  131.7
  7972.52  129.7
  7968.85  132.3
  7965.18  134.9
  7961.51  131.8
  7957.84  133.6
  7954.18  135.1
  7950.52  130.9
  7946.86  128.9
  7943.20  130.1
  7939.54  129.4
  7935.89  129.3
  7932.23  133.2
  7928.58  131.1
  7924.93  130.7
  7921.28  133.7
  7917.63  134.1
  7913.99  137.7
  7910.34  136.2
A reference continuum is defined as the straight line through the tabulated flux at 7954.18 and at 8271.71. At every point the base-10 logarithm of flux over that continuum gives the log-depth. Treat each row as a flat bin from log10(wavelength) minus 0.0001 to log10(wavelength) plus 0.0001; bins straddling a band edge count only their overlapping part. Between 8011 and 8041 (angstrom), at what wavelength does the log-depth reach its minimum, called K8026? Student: 8038.88 angstrom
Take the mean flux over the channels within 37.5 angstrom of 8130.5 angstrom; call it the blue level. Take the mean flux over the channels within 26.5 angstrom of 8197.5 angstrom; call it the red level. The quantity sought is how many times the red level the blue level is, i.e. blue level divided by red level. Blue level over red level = 1.036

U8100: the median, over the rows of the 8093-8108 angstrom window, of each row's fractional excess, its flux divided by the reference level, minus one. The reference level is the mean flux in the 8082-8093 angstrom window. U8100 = 0.0060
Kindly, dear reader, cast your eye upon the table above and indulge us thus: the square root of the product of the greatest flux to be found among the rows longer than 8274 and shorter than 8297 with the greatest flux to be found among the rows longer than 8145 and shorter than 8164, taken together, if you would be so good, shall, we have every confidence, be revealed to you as 131.0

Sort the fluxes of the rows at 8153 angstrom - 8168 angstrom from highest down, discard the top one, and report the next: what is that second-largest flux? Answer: 130.8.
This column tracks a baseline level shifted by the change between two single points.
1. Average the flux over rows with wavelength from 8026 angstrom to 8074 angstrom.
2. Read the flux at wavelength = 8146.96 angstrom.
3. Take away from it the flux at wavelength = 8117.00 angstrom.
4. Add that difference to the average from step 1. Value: 131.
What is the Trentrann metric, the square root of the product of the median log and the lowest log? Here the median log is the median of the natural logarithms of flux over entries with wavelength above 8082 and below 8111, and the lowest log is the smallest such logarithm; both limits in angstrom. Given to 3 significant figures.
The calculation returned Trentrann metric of 4.85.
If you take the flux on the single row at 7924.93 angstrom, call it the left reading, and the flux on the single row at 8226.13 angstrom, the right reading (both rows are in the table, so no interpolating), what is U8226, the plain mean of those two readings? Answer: 129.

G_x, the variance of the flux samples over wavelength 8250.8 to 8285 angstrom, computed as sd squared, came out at 2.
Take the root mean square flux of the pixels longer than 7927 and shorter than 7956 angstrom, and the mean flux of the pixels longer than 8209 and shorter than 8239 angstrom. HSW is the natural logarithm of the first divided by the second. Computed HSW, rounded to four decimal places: 0.0352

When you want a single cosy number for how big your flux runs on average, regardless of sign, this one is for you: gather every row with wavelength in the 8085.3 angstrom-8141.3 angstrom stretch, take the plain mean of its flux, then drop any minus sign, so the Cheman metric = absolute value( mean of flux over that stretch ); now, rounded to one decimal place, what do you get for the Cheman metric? 130.4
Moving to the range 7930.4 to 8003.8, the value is 132.0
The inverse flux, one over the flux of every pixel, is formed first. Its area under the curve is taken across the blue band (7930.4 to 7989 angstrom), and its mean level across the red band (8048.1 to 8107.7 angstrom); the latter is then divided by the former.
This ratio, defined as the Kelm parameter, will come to 0.0173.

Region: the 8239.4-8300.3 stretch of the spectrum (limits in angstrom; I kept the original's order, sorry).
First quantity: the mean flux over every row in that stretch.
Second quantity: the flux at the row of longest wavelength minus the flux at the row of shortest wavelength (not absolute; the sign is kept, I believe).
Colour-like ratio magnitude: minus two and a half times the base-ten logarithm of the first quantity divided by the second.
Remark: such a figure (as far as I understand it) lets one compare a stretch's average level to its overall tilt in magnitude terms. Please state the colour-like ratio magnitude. -7.0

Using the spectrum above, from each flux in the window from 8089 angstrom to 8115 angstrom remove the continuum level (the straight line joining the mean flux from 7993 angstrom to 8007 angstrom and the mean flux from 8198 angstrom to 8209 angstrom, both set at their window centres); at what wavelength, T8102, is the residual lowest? 8098.33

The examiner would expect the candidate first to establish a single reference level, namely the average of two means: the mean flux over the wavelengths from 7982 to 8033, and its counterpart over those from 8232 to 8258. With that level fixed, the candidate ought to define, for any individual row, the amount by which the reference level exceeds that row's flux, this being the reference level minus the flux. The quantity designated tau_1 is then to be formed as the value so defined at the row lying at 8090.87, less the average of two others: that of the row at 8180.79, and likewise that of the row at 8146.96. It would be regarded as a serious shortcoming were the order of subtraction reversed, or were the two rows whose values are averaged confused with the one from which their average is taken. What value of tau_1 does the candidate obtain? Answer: -4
